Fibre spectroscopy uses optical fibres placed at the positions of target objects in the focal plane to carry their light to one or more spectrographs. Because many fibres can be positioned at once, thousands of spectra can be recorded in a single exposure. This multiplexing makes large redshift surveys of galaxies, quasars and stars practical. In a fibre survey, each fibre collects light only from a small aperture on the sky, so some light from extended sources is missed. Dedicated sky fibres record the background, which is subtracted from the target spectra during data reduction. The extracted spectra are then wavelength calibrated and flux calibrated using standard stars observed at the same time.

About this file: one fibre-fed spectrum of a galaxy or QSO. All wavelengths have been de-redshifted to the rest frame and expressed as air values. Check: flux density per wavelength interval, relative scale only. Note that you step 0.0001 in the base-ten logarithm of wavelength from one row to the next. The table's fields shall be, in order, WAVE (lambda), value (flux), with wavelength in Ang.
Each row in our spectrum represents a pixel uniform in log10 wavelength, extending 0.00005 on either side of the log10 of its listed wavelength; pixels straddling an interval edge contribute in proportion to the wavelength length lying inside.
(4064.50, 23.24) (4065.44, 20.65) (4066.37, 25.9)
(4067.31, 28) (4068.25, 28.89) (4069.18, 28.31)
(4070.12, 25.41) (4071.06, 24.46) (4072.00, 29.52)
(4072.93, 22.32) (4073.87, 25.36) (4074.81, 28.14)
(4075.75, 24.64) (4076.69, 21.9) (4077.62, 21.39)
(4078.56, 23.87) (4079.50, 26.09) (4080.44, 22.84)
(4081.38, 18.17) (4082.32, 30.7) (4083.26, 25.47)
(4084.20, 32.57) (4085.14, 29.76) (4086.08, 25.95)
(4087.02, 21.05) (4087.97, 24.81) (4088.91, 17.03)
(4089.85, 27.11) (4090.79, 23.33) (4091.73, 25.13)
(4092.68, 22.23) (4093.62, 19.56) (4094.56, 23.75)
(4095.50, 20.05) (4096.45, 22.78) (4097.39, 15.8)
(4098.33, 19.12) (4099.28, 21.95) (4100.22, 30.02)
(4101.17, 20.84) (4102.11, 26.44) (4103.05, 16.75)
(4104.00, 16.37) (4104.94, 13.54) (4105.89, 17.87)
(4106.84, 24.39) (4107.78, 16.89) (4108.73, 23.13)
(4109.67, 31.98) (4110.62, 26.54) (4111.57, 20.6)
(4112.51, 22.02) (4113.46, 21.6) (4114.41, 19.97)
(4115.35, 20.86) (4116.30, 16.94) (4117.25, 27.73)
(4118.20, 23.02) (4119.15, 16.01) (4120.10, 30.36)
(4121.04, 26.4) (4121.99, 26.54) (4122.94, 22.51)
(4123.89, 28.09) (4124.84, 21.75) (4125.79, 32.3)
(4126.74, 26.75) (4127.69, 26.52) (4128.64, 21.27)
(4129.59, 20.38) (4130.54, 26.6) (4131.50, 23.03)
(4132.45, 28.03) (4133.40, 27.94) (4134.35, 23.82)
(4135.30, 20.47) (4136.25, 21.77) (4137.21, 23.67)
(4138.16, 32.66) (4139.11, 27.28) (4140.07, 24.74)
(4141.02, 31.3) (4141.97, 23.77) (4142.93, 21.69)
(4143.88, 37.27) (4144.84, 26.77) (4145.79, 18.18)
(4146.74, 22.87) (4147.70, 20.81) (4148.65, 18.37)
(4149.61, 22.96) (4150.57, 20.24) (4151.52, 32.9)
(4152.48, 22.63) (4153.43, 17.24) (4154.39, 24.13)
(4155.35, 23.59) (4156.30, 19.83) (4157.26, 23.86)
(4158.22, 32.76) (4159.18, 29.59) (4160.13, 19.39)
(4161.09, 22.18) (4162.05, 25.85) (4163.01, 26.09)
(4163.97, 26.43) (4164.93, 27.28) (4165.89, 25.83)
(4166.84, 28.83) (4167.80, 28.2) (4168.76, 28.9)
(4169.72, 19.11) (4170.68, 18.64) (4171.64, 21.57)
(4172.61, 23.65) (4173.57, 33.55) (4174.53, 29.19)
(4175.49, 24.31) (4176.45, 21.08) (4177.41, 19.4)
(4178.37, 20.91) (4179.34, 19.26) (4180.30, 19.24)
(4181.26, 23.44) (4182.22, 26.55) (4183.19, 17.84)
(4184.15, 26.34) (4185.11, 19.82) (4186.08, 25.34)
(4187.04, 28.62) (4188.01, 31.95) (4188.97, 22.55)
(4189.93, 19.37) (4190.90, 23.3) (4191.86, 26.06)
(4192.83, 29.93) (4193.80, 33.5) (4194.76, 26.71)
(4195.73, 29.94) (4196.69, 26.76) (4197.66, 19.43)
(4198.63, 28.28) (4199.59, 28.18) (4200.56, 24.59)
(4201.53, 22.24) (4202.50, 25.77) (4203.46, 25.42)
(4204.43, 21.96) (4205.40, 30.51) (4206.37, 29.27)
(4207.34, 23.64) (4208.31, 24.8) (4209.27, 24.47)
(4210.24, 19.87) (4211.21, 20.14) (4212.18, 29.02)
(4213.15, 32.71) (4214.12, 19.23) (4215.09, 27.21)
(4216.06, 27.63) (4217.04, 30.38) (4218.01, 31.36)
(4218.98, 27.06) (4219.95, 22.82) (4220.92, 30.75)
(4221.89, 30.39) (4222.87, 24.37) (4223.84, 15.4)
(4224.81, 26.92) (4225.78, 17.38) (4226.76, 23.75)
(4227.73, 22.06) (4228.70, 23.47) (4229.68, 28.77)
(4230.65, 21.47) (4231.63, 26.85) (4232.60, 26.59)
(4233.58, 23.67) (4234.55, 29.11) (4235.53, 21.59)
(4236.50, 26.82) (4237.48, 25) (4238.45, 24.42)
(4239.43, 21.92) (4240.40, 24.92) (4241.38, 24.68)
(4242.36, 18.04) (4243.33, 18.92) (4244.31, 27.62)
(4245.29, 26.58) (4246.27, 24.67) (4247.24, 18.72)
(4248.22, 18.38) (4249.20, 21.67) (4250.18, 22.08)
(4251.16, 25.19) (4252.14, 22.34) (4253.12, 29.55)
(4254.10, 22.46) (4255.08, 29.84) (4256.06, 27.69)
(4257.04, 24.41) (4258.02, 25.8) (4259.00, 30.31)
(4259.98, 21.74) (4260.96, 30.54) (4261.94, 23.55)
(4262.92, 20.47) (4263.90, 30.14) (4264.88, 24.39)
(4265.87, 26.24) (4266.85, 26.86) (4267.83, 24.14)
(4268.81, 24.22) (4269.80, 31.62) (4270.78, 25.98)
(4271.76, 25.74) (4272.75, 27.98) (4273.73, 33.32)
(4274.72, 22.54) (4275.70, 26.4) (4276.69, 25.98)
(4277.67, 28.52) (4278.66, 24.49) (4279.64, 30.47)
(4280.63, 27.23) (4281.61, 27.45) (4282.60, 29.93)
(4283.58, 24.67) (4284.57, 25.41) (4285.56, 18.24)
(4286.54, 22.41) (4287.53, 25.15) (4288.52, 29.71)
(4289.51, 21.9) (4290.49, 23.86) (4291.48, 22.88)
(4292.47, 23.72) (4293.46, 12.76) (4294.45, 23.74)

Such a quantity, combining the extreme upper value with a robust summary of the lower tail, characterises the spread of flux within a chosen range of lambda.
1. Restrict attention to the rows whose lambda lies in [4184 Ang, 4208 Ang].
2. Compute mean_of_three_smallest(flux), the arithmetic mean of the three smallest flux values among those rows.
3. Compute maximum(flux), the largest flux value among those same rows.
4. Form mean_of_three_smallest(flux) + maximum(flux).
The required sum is 53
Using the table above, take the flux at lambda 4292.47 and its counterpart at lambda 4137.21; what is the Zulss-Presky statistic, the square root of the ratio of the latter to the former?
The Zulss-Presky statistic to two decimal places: 1.00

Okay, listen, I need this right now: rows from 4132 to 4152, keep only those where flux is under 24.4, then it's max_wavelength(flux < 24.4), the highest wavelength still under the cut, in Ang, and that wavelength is 4150.57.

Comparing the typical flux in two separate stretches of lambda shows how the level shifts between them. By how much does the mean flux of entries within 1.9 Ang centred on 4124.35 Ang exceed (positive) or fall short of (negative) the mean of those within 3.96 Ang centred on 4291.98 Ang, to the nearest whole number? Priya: 4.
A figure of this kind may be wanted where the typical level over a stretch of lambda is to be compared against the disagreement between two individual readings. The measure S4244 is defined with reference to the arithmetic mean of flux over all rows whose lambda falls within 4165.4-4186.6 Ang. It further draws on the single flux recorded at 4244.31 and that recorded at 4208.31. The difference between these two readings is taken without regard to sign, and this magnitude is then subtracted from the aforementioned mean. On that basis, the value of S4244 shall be 20.9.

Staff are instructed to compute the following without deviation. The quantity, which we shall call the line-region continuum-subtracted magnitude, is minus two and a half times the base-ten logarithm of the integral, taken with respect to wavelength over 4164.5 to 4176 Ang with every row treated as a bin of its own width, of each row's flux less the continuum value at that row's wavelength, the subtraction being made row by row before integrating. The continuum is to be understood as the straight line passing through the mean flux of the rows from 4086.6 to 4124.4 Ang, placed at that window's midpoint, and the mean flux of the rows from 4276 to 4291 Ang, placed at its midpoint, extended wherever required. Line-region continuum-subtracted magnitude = -3.5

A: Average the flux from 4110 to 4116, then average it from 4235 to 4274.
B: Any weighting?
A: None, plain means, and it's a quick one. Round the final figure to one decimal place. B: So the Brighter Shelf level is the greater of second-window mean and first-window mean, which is 25.0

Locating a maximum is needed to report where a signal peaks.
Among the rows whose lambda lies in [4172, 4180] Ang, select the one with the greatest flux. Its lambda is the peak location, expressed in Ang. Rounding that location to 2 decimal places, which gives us 4173.57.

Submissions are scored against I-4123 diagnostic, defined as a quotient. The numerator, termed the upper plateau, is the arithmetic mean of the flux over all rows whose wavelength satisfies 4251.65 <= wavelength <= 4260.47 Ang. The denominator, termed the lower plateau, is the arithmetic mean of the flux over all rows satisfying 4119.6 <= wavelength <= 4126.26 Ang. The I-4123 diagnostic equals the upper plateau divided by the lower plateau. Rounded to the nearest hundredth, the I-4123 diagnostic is 0.97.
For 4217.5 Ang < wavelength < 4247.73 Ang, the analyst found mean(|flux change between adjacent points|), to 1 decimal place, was 4.5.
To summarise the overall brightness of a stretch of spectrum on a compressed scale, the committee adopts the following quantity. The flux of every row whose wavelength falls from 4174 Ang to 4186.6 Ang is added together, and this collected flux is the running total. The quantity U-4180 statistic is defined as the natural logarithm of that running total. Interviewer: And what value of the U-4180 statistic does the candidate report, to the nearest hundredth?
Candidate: 5.68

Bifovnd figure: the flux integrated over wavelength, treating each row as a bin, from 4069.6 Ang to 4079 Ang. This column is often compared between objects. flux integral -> 232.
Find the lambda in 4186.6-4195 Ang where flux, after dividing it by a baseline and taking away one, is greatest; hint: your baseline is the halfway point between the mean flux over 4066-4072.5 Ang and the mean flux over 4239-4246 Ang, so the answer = 4193.80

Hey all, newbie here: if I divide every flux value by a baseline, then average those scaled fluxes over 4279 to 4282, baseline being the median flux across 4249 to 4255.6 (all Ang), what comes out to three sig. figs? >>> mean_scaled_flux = 1.26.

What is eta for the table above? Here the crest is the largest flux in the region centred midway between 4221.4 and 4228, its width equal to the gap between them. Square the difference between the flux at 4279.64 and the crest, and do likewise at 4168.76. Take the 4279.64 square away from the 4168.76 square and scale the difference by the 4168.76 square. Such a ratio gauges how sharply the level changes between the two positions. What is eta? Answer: 1.0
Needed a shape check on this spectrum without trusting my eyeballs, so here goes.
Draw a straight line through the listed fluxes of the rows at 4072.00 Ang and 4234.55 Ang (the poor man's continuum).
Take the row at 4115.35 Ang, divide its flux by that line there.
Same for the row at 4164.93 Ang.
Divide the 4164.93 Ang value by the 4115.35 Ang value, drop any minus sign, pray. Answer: 1.3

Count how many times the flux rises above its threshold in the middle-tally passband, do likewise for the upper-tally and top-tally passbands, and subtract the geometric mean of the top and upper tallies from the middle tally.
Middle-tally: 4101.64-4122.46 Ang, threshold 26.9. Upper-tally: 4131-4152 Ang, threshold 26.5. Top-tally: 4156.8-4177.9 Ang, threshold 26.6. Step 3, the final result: -5.0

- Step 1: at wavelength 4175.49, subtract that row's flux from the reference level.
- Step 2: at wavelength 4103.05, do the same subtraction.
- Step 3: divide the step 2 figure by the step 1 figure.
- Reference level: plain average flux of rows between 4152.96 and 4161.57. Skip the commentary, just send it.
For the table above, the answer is -10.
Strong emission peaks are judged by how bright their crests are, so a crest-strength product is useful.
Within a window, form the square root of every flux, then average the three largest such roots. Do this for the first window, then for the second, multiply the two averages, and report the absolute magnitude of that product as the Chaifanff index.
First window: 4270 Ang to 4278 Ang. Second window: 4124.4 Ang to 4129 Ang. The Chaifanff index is 29.2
